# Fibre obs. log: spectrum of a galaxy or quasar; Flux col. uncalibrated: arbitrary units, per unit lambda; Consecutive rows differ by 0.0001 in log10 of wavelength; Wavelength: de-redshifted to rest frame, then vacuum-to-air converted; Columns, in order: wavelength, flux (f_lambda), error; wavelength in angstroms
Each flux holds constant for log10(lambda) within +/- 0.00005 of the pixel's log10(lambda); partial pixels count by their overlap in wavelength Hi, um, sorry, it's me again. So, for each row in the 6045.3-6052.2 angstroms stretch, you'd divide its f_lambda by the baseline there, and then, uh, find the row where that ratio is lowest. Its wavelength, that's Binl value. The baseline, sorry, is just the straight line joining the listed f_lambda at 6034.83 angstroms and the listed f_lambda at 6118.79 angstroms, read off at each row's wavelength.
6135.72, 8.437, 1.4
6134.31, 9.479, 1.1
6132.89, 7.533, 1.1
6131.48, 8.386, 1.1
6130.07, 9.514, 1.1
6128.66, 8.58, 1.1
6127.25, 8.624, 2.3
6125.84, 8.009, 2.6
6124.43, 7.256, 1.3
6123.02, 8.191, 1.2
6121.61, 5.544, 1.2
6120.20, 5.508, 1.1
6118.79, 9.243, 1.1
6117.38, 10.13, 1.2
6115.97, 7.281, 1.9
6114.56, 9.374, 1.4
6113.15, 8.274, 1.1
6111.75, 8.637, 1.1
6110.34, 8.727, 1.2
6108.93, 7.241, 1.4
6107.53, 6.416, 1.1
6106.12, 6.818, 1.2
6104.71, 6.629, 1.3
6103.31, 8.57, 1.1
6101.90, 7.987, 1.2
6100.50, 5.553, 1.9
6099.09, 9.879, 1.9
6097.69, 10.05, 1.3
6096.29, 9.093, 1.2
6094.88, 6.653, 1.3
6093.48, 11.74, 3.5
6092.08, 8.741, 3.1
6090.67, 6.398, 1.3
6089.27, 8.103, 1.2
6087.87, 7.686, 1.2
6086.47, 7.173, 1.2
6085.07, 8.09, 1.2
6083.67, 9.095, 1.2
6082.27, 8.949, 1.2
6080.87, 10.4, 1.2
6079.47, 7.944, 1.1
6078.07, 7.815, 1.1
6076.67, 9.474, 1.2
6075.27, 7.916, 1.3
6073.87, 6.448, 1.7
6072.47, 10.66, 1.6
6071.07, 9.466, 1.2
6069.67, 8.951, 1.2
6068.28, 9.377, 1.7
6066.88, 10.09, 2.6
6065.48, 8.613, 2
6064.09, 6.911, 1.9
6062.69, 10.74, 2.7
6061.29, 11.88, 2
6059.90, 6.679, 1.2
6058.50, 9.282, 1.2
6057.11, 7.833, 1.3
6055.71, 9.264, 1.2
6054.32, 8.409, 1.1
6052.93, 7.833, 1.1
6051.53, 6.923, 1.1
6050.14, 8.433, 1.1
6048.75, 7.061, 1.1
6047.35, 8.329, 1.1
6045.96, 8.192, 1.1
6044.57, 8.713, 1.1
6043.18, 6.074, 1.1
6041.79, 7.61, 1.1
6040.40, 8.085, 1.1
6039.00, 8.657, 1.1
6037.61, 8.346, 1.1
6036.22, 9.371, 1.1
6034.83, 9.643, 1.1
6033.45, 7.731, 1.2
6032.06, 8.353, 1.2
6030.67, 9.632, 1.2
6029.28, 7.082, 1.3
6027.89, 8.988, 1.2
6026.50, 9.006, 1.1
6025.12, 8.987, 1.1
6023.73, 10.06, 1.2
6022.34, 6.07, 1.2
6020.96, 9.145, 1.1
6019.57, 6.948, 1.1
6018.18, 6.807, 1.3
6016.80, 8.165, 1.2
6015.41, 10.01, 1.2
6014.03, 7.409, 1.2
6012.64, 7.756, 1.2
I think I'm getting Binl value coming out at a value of 6051.53 angstroms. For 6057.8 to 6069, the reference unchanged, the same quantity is 6059.90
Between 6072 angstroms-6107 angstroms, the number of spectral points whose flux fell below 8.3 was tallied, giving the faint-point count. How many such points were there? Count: 14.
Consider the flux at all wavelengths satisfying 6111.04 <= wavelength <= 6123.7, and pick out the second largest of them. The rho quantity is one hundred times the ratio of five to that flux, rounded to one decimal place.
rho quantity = 53.3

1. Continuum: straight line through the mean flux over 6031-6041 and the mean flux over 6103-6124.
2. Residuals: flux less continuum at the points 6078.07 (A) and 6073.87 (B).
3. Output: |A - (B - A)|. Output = 1.1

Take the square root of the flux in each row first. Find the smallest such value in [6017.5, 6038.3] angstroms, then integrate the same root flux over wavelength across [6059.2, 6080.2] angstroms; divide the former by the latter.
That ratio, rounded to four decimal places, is 0.0396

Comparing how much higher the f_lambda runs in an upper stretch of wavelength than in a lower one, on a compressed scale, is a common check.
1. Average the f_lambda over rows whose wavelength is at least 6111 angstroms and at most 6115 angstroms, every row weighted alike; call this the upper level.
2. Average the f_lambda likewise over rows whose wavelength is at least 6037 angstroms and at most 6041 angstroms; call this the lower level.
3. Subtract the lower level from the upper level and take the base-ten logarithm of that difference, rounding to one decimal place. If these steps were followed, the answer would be -0.4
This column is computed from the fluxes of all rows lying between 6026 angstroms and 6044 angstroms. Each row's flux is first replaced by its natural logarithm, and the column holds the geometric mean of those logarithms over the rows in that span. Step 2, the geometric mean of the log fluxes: 2.11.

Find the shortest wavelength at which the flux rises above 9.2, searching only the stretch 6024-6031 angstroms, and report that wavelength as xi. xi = 6030.67 angstroms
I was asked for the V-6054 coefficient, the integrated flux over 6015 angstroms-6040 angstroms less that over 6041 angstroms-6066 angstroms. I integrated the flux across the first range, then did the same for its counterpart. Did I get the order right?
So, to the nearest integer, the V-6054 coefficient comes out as 5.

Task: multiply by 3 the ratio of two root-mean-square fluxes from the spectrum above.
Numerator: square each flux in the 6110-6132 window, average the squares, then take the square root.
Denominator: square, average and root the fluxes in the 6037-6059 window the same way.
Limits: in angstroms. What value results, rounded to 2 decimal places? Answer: 3.07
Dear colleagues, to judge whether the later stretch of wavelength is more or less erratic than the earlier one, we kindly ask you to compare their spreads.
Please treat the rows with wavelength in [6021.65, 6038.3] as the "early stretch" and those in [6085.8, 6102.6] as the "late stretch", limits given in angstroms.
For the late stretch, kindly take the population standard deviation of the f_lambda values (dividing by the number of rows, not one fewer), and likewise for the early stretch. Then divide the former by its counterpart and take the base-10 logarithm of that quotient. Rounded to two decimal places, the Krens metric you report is 0.18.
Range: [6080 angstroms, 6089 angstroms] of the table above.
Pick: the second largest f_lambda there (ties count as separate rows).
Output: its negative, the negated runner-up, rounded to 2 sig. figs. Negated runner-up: -9.1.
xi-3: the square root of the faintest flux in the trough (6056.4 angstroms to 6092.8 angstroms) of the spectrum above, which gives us 2.53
